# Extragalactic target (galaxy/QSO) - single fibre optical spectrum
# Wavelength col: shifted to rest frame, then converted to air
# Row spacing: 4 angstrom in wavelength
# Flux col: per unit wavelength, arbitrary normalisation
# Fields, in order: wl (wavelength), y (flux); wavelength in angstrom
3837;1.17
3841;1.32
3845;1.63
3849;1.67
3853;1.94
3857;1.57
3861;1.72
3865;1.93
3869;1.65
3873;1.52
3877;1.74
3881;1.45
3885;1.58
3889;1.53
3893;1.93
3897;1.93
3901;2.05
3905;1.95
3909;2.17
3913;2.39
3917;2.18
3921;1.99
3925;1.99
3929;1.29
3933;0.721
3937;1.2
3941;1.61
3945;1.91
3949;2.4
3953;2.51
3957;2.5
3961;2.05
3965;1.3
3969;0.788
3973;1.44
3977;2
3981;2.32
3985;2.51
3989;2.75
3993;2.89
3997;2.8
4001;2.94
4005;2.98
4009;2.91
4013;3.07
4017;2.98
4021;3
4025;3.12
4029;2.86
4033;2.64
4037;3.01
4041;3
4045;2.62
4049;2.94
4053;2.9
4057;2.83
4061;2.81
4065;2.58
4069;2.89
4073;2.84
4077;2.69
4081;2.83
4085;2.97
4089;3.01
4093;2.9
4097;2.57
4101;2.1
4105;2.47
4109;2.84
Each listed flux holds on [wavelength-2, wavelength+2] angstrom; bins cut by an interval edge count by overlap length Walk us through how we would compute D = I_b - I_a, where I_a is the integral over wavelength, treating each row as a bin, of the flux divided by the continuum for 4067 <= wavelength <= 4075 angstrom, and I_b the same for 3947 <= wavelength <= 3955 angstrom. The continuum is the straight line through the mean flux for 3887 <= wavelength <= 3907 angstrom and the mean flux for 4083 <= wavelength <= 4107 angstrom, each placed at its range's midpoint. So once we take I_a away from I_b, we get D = 0.47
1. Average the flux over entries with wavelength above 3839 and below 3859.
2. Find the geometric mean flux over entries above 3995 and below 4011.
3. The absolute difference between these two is 1.28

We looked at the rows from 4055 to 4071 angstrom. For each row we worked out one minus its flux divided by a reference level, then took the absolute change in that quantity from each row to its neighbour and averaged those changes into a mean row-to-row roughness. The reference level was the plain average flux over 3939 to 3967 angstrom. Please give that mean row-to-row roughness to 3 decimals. 0.092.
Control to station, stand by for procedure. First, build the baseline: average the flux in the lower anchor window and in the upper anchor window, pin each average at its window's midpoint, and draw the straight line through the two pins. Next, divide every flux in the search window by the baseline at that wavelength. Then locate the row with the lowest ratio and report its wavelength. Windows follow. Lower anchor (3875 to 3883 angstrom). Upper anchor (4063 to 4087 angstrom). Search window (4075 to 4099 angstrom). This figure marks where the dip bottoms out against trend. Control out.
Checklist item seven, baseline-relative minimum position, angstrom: 4097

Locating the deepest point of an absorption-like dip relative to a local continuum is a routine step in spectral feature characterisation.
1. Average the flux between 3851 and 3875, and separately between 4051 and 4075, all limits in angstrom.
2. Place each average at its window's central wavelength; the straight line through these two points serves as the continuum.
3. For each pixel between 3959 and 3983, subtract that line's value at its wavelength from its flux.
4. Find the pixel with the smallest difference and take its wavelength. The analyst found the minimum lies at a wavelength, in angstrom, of 3969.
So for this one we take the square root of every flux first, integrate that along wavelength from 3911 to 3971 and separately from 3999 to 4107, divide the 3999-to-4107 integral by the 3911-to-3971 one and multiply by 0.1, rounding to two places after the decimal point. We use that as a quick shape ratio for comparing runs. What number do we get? 0.23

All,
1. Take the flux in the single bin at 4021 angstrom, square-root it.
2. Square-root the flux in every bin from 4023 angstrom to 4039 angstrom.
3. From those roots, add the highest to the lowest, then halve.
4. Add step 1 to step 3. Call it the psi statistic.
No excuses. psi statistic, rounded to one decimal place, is 3.4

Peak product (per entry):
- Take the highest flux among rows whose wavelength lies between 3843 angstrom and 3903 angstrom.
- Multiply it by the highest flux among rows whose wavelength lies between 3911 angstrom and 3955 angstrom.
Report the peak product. 5.1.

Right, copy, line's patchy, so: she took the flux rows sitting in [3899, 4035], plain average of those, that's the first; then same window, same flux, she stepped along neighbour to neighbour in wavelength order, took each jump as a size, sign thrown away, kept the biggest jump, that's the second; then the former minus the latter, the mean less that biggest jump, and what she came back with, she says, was 1.5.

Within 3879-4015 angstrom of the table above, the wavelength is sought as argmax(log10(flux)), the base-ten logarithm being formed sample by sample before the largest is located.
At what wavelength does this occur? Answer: 4013 angstrom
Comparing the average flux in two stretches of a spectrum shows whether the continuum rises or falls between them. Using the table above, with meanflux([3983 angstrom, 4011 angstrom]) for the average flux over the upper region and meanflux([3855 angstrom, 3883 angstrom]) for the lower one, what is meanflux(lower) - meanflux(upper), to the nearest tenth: -1.2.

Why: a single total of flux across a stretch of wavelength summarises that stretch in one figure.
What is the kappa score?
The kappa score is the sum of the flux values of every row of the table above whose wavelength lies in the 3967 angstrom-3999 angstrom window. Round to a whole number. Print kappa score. 17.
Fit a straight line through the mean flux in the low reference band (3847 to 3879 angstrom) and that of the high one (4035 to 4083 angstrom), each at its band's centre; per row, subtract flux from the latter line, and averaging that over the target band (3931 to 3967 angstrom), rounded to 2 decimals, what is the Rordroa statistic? 0.40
